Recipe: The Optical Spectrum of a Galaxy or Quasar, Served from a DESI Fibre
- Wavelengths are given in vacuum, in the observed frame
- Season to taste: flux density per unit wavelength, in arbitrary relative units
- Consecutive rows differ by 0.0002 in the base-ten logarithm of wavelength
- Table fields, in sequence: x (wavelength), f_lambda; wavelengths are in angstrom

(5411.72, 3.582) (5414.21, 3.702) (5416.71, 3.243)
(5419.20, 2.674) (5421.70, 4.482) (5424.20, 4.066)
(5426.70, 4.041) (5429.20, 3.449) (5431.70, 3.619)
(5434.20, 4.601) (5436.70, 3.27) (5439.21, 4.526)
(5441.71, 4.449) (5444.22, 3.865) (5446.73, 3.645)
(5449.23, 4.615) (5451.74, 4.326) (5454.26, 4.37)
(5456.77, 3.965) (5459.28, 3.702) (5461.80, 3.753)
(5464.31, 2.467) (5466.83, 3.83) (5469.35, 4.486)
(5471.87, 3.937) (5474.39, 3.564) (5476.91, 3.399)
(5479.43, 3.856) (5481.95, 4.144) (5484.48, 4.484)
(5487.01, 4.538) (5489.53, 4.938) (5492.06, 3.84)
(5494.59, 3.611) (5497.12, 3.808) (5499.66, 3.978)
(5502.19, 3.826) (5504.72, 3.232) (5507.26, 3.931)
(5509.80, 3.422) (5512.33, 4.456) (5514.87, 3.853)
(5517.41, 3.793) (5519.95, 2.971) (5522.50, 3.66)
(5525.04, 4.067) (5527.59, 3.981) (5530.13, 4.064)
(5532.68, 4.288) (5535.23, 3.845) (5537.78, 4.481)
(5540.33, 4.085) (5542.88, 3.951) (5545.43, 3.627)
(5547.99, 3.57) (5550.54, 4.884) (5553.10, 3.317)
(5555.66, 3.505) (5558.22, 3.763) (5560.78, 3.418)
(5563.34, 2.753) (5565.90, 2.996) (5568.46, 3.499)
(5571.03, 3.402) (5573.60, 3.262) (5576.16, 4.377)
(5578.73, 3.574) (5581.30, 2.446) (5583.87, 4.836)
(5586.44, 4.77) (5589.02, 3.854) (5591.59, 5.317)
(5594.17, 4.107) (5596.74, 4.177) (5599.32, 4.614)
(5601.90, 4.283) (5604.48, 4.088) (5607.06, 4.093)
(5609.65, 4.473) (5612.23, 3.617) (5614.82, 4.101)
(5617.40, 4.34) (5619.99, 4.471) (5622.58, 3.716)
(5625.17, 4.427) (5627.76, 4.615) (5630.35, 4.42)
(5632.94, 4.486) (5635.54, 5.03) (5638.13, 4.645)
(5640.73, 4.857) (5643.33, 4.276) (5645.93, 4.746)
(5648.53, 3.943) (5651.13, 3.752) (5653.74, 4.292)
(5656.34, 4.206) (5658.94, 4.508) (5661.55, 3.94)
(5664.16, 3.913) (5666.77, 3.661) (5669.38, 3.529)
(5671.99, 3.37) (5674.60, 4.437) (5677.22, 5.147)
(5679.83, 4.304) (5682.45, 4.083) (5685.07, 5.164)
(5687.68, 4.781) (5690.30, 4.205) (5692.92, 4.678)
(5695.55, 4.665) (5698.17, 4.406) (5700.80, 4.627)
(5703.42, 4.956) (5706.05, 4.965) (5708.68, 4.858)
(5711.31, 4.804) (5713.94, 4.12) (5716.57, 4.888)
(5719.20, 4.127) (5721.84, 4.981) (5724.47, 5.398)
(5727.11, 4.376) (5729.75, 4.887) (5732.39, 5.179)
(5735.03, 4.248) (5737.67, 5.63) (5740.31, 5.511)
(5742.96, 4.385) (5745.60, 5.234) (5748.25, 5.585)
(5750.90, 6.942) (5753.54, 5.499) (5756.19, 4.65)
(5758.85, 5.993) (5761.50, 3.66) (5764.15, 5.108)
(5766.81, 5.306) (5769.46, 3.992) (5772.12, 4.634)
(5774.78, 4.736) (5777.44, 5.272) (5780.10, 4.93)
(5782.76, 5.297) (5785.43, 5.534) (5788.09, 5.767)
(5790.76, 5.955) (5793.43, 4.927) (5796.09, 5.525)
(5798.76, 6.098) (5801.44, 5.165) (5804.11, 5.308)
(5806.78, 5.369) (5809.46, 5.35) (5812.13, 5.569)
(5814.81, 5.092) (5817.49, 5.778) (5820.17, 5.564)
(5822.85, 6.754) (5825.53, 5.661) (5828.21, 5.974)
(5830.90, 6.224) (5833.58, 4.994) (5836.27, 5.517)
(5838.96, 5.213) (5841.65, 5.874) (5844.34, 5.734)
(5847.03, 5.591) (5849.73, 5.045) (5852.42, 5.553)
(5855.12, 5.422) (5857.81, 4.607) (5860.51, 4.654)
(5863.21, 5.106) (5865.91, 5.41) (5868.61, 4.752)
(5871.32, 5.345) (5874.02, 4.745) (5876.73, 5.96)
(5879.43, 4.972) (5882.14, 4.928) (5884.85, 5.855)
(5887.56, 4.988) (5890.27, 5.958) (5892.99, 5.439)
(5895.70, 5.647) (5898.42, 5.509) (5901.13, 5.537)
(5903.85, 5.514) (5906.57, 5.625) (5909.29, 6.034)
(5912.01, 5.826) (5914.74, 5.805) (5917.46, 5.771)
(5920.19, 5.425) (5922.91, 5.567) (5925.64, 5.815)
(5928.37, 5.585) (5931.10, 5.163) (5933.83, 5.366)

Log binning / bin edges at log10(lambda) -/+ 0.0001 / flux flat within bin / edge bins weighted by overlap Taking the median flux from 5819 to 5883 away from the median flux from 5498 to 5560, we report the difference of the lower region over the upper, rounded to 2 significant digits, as -1.6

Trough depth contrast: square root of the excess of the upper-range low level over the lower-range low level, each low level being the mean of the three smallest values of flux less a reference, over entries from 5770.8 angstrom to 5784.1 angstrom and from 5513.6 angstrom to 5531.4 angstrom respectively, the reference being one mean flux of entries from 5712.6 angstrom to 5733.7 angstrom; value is 1.14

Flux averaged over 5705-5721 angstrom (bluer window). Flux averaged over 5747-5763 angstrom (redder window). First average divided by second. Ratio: 0.86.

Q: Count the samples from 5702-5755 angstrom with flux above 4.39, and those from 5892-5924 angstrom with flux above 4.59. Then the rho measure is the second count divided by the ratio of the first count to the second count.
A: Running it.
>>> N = 10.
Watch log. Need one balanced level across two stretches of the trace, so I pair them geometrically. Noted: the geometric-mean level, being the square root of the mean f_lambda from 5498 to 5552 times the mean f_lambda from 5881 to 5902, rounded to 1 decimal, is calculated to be 4.6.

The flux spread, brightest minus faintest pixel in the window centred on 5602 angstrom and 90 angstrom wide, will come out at 2.9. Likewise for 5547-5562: 1.6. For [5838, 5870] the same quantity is 1.3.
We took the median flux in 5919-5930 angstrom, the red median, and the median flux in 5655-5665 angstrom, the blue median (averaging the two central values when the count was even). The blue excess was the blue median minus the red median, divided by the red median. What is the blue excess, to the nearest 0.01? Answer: -0.27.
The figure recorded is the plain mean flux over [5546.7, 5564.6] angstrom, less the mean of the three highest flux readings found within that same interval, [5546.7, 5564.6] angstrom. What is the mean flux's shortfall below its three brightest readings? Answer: -0.5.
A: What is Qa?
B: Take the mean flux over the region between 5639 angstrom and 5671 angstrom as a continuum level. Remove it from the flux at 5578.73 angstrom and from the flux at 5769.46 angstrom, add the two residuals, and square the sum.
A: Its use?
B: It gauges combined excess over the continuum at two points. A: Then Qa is 0.5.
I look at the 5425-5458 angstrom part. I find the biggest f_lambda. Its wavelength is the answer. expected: 5449.23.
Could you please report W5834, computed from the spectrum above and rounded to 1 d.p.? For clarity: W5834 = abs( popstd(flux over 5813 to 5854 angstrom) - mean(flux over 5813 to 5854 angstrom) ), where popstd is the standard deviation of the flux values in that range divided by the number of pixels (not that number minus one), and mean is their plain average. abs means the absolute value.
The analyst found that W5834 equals 5.2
